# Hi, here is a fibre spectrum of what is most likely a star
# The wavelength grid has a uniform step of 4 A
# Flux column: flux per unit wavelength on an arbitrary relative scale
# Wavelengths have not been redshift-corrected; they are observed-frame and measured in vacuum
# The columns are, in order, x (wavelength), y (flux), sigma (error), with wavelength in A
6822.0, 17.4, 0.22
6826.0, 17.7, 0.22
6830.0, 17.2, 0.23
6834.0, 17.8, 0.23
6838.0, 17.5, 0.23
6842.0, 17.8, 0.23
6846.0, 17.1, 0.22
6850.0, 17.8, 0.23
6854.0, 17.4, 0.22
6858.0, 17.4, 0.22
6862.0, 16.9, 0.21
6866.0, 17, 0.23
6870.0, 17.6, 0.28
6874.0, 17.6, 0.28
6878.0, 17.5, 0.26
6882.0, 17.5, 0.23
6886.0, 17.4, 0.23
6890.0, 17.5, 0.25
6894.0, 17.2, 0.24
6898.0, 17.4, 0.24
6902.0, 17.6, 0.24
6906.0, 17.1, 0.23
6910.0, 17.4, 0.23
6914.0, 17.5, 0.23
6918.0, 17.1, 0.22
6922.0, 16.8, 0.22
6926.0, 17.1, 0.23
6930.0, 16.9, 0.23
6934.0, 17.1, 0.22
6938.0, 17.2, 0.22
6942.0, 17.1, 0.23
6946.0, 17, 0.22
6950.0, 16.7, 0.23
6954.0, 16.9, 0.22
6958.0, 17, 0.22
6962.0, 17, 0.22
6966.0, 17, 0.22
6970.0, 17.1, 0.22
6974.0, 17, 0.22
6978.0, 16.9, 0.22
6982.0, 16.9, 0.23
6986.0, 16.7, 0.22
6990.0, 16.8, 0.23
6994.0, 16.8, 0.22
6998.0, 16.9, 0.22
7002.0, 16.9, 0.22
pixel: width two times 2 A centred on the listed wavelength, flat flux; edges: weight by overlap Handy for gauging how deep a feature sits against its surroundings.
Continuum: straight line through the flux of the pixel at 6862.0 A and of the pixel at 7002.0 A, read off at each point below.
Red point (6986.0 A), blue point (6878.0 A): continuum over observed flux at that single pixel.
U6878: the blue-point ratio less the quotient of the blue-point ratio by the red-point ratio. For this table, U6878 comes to 0.011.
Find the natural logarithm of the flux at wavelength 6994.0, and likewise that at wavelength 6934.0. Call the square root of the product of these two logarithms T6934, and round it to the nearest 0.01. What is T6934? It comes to 2.83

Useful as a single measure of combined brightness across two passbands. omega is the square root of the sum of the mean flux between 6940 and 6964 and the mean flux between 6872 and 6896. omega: 5.865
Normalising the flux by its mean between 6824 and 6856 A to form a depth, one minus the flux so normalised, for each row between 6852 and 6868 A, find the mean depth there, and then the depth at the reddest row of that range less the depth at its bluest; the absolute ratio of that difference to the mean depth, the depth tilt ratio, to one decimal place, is 1.1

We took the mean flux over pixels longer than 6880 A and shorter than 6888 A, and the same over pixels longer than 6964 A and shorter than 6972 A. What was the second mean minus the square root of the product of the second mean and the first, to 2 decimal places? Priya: -0.20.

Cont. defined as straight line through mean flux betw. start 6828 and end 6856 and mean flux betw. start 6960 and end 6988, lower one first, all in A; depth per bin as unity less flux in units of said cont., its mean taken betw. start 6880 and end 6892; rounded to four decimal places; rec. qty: -0.0082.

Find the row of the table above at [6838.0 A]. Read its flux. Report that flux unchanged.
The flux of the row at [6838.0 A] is 17.5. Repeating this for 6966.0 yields 17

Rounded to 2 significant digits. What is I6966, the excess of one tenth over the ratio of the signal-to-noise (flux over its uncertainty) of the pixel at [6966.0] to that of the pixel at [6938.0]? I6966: -0.89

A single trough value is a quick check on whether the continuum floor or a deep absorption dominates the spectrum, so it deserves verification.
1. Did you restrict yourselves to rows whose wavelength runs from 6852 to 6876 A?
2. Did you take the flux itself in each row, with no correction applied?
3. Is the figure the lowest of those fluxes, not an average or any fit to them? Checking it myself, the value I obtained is 16.9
